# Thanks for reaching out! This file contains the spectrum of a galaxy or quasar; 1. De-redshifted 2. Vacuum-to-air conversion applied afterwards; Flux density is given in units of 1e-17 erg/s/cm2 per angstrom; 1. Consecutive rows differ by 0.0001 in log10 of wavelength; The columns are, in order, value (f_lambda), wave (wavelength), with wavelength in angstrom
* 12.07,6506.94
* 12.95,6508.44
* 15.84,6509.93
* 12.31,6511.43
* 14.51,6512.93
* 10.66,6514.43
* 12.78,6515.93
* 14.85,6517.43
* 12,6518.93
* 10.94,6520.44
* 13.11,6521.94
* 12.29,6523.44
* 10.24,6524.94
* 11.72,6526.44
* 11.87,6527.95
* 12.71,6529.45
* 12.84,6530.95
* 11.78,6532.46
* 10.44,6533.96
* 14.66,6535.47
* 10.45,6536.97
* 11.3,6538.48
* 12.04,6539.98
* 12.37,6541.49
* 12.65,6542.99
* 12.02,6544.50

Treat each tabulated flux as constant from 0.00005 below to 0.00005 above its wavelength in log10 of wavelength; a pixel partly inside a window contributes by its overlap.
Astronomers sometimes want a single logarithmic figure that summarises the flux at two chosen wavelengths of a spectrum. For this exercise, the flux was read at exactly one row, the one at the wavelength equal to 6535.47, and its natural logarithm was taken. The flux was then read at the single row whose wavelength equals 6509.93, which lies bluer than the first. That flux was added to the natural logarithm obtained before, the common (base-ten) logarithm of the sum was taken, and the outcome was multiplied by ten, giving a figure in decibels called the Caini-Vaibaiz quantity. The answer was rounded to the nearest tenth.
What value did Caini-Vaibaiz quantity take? 12.7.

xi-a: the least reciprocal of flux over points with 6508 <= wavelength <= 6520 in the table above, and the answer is 0.063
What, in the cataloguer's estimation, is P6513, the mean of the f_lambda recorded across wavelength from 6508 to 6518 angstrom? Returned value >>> 13.4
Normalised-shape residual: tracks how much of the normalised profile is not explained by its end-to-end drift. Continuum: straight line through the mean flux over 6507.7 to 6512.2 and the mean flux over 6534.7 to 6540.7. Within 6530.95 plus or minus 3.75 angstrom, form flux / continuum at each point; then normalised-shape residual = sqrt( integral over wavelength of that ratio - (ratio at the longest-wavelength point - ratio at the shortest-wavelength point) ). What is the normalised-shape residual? 2.69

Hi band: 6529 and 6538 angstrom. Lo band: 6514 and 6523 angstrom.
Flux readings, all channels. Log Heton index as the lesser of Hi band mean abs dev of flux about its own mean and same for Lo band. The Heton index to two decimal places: 1.19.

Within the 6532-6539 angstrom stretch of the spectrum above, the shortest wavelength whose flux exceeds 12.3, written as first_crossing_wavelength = 6535.47 angstrom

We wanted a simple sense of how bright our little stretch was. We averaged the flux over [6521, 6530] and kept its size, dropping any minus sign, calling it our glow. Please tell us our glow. 12.0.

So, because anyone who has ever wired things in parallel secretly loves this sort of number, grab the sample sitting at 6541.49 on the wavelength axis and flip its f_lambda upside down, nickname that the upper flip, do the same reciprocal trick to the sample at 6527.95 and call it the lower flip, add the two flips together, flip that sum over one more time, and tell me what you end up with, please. 6.1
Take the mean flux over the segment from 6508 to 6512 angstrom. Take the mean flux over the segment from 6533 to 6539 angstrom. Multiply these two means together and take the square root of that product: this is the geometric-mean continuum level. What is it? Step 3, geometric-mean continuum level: 12.7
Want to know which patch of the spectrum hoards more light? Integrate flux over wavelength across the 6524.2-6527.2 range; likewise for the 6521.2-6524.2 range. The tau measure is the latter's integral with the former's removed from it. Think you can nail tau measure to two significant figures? 5.2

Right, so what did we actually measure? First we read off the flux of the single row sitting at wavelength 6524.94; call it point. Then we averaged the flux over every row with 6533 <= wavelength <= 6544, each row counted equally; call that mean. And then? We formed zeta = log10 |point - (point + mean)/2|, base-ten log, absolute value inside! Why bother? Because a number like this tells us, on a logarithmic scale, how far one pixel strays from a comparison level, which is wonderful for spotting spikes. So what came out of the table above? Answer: -0.1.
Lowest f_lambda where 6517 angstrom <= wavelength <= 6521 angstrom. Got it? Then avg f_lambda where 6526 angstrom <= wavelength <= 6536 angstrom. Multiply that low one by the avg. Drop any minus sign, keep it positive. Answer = 134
